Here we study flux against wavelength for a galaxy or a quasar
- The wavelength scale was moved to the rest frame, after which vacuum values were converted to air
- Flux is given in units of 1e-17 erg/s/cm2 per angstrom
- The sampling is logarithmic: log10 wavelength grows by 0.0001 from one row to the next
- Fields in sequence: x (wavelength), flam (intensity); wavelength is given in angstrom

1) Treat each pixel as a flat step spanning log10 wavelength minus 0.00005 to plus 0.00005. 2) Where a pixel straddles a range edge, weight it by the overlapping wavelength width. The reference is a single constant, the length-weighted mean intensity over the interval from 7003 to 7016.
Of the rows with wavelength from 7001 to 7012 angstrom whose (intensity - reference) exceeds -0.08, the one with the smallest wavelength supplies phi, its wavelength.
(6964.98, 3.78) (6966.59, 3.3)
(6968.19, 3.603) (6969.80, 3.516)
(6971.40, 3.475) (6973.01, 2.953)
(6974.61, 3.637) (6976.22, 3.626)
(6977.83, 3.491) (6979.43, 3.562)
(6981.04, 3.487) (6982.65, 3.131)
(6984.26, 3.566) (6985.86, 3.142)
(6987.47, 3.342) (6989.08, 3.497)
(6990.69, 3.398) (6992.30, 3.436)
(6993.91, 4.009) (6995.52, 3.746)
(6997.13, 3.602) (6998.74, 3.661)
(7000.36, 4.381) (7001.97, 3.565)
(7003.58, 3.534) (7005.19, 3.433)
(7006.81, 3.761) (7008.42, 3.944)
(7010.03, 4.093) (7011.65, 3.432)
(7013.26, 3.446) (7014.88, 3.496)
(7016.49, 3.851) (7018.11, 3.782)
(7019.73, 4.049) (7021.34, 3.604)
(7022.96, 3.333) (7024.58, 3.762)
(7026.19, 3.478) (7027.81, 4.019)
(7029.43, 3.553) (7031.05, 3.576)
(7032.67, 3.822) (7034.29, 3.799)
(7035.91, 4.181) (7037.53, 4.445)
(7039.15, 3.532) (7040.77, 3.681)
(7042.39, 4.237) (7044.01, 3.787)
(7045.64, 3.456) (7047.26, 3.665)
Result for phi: 7006.81 angstrom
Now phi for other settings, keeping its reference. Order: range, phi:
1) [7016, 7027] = 7016.49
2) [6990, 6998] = 6993.91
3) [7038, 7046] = 7040.77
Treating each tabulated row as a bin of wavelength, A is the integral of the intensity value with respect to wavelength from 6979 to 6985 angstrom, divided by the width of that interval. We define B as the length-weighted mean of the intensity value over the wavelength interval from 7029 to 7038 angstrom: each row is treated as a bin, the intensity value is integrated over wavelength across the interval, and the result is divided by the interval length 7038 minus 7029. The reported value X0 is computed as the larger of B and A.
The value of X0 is 3.89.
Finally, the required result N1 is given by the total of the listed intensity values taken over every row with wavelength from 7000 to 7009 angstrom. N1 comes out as 22.6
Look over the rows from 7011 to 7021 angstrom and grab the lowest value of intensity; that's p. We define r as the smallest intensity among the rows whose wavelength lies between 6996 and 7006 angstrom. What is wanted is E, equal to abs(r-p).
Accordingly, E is 0.0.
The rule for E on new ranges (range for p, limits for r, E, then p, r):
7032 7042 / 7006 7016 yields 0.1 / 3.532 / 3.432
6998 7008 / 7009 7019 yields 0.0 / 3.433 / 3.432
